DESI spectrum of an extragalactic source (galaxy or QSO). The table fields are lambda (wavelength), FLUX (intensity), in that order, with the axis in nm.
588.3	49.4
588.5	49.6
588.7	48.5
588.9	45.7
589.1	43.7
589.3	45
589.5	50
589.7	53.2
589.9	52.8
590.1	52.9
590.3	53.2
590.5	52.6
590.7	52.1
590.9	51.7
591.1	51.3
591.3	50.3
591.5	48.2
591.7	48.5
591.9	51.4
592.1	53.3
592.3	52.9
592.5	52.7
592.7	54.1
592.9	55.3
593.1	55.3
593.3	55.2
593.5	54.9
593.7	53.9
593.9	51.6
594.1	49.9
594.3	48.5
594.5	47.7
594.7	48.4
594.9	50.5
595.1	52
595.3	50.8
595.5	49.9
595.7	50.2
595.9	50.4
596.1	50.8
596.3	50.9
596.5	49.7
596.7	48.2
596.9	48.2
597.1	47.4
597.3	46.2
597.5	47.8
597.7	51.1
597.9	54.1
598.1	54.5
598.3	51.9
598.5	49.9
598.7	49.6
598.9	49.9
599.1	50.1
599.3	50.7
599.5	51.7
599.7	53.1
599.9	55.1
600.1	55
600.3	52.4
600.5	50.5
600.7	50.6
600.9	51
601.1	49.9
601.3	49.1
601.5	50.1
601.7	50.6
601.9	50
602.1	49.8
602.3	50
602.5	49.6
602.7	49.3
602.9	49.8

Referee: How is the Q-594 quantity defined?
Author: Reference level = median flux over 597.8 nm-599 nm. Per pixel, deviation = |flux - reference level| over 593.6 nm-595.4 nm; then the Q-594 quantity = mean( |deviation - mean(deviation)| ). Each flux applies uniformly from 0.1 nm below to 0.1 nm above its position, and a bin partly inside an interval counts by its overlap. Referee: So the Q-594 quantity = 1.0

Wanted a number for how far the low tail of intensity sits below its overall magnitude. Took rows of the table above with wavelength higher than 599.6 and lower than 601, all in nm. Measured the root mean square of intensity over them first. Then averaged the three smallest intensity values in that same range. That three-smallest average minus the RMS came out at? -1.9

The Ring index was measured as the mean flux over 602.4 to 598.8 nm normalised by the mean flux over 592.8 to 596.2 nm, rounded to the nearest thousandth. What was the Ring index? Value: 0.992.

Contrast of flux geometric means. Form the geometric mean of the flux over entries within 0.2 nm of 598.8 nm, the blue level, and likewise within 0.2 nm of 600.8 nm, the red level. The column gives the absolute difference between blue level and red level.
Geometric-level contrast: 1.0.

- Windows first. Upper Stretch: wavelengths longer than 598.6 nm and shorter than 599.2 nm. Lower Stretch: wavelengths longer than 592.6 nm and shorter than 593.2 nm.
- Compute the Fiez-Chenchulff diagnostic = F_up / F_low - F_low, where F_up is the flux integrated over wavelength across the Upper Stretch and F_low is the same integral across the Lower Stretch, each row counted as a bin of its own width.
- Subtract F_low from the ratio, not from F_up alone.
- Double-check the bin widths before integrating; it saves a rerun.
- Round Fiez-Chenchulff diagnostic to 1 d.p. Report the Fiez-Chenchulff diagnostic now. -32.0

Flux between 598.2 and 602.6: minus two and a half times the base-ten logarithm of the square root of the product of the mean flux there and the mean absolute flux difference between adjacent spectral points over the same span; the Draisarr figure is -2.04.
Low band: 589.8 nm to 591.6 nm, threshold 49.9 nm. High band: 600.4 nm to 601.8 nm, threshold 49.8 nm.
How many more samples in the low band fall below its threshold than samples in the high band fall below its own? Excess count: 0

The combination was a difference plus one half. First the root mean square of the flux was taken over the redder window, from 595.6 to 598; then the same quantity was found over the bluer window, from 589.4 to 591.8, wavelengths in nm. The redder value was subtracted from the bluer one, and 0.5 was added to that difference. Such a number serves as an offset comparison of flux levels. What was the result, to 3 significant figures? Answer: 2.30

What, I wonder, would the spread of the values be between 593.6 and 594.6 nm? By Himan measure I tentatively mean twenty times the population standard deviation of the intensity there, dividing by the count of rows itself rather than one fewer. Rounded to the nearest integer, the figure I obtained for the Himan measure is 45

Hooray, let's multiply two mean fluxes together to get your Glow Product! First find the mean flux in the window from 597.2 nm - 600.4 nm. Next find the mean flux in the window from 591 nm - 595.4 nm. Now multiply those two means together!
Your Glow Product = 2658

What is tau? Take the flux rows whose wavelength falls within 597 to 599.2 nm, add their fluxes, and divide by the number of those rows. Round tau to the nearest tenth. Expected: 50.2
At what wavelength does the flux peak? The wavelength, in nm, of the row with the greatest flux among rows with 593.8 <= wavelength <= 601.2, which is 599.9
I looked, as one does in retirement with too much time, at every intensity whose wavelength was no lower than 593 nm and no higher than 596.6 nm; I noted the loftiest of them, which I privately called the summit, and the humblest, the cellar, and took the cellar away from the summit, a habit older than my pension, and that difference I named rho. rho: 7.6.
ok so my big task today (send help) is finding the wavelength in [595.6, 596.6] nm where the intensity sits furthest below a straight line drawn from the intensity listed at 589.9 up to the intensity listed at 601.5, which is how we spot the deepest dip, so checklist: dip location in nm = 596.5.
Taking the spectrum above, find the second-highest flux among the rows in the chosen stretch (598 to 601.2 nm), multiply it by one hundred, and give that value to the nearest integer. 5500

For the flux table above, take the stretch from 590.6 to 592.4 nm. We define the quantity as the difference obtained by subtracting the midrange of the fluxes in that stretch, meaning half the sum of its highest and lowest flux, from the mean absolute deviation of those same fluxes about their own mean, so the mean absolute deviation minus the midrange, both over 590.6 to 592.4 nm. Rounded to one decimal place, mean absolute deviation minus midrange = -49.4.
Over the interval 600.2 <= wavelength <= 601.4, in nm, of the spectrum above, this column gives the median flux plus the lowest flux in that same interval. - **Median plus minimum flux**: 100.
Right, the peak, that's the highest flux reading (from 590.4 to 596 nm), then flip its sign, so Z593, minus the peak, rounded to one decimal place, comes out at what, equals -55.3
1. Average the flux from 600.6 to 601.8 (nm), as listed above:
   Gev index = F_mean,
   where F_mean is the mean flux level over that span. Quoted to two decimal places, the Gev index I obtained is 50.22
